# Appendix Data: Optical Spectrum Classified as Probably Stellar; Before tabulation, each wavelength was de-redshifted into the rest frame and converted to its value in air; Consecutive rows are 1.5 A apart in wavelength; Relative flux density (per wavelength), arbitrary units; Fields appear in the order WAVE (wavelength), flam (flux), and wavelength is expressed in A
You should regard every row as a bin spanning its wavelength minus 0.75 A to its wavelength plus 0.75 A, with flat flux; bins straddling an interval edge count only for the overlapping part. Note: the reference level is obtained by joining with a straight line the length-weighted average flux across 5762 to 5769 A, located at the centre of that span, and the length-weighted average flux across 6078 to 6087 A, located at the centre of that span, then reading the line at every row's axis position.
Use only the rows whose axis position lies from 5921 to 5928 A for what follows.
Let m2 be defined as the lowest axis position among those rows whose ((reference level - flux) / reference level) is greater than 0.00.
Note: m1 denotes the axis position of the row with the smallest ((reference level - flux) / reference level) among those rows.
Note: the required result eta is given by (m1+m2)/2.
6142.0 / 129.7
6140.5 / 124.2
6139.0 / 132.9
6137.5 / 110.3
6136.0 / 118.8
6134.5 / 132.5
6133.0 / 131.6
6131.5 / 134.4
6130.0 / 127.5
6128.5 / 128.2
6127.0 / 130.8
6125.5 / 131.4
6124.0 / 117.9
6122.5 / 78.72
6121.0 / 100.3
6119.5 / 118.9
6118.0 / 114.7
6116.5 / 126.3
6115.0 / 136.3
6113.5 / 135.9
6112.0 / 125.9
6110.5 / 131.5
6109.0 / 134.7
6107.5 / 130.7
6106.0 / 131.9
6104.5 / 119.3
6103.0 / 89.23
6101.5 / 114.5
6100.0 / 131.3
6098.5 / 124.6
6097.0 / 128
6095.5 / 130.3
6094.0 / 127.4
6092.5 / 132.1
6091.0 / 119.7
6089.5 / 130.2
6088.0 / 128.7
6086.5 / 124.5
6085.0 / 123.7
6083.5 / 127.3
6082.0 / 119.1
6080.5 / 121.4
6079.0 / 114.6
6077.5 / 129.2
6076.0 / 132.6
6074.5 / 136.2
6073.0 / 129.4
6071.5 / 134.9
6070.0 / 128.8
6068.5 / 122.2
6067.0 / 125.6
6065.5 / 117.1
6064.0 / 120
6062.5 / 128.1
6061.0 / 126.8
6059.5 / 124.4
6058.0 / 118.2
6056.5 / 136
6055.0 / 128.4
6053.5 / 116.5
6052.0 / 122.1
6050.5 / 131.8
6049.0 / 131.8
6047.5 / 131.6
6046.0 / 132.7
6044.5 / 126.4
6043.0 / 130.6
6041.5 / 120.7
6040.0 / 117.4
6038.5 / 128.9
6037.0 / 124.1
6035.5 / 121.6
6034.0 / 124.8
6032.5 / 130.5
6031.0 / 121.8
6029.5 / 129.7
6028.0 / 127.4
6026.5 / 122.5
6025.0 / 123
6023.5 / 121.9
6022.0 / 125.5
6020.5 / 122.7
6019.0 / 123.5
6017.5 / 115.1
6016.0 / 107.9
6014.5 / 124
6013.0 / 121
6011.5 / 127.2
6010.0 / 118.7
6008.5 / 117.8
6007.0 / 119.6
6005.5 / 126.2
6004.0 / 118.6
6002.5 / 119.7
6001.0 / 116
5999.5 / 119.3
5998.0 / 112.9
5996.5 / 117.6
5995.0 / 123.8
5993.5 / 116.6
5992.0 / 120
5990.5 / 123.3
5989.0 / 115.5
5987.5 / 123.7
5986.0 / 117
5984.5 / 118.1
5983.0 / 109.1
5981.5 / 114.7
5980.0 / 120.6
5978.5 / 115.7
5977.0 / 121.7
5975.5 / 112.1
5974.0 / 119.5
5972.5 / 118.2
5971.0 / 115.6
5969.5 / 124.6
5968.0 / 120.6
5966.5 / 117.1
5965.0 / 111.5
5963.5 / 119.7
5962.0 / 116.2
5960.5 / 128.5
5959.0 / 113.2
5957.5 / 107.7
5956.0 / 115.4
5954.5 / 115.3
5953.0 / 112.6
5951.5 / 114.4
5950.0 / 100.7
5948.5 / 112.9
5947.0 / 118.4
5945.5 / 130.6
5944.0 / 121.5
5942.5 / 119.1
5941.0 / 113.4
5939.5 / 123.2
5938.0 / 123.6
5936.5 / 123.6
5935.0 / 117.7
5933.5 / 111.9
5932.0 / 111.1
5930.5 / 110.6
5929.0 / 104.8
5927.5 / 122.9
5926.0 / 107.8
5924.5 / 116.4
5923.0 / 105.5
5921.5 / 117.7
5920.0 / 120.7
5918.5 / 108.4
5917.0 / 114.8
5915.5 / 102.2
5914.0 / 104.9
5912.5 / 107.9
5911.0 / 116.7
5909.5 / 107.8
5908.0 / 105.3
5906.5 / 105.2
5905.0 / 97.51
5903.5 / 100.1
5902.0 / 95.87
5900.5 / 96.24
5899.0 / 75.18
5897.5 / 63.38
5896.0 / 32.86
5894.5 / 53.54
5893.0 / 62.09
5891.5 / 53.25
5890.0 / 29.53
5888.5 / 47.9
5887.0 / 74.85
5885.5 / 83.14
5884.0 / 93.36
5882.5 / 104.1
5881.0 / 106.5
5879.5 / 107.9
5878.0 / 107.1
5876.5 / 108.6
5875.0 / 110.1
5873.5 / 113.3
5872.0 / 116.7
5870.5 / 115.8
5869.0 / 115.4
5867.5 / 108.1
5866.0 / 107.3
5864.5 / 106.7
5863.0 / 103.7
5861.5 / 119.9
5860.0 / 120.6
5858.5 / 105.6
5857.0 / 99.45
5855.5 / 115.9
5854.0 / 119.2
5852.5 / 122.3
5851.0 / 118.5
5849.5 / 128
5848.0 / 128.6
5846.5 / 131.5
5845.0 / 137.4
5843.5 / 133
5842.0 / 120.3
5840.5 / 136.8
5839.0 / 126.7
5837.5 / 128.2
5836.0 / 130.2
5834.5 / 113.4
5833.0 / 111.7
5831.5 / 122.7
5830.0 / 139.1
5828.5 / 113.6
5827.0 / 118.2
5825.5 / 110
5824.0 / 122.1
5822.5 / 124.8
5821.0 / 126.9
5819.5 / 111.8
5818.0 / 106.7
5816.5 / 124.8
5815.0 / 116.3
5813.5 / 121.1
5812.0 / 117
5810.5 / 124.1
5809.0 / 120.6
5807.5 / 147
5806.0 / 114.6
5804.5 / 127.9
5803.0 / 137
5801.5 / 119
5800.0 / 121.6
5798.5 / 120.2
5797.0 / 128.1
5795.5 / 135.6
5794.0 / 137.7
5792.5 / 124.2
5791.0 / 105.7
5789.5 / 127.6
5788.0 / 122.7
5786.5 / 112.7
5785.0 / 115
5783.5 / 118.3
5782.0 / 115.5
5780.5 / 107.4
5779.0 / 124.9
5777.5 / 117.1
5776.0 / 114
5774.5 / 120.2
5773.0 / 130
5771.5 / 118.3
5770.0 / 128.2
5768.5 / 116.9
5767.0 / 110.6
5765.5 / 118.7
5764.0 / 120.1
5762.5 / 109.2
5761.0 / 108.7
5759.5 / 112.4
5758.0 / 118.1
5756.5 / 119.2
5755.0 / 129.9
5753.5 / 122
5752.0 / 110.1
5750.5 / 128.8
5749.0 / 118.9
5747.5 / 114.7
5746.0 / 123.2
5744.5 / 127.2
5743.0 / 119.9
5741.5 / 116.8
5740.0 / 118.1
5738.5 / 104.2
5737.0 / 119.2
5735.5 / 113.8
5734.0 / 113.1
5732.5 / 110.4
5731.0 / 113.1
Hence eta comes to 5924.5 A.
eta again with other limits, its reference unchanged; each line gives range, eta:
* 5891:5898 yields 5894.5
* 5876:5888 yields 5876.5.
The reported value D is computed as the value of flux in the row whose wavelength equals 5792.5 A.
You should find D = 124.2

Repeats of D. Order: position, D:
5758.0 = 118.1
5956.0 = 115.4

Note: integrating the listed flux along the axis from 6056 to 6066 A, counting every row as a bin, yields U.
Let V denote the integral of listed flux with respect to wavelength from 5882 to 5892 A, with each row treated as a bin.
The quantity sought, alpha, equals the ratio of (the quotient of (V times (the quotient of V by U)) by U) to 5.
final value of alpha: 0.062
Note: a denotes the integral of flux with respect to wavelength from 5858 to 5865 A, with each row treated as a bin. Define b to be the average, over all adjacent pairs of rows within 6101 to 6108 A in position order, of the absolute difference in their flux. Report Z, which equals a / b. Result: 45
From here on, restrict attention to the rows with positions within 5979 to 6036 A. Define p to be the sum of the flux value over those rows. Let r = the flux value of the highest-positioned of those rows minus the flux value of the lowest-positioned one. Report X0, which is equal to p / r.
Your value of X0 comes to 4579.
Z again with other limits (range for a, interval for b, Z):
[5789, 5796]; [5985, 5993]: 135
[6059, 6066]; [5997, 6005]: 238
